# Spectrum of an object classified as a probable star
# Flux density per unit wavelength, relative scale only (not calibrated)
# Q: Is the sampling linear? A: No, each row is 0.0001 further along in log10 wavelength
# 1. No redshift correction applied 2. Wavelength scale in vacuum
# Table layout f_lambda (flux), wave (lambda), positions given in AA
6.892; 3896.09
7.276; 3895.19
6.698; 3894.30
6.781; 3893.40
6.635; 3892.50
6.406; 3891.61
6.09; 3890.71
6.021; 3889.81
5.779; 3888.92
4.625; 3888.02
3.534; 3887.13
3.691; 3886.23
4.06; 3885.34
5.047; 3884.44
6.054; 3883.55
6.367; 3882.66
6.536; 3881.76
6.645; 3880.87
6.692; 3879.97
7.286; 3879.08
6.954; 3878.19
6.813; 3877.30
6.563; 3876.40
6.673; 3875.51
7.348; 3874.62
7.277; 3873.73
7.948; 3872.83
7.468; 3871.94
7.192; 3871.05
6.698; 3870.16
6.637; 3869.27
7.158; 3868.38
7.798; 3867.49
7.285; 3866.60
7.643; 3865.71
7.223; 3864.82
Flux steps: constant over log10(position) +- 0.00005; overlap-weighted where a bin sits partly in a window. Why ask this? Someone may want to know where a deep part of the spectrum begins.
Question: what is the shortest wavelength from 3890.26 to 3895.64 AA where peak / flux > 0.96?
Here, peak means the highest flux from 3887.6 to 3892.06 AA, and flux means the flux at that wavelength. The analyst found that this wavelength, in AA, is 3890.71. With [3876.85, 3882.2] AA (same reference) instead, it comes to 3880.87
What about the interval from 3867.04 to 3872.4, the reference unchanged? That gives 3869.27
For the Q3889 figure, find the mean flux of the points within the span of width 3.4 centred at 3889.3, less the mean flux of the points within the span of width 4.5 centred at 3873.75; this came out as -1.7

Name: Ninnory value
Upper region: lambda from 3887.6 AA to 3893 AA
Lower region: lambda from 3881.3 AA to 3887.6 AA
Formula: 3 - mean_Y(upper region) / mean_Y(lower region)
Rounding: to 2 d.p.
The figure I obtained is 1.82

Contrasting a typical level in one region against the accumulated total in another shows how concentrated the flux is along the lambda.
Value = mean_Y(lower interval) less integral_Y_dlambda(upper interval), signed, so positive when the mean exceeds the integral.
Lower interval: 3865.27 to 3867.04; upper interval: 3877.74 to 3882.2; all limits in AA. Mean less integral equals -23.0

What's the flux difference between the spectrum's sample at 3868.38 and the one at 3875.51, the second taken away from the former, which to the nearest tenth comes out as 0.5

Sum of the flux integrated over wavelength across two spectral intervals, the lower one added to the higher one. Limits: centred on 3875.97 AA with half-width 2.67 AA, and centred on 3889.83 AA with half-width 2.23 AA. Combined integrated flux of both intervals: 63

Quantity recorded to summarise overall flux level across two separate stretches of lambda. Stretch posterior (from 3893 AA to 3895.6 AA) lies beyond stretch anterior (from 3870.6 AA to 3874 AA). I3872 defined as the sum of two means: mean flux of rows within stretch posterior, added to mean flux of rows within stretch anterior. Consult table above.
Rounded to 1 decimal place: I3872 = 14.4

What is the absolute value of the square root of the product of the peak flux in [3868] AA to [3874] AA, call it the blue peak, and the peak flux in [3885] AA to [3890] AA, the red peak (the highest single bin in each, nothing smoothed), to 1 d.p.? 6.9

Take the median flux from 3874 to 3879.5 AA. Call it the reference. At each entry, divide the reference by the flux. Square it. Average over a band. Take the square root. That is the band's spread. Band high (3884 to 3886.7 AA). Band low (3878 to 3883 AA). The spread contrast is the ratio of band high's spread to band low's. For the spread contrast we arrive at 1.6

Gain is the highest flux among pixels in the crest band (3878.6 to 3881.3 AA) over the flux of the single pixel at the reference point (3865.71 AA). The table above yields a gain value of 0.95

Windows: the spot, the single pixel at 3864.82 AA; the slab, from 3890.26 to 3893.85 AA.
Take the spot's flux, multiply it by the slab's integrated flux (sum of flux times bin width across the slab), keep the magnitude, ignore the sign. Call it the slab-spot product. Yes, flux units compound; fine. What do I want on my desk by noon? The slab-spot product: 168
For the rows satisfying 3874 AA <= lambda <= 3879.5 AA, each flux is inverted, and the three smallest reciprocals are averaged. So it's 0.139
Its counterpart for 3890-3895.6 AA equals 0.145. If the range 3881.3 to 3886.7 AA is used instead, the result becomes 0.158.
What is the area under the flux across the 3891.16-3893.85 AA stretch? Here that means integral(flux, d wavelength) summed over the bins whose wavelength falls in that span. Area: 17.8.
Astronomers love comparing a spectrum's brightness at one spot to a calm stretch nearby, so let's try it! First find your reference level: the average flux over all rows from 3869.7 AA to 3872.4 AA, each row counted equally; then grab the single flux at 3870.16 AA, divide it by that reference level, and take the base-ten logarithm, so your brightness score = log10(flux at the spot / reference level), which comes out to -0.03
